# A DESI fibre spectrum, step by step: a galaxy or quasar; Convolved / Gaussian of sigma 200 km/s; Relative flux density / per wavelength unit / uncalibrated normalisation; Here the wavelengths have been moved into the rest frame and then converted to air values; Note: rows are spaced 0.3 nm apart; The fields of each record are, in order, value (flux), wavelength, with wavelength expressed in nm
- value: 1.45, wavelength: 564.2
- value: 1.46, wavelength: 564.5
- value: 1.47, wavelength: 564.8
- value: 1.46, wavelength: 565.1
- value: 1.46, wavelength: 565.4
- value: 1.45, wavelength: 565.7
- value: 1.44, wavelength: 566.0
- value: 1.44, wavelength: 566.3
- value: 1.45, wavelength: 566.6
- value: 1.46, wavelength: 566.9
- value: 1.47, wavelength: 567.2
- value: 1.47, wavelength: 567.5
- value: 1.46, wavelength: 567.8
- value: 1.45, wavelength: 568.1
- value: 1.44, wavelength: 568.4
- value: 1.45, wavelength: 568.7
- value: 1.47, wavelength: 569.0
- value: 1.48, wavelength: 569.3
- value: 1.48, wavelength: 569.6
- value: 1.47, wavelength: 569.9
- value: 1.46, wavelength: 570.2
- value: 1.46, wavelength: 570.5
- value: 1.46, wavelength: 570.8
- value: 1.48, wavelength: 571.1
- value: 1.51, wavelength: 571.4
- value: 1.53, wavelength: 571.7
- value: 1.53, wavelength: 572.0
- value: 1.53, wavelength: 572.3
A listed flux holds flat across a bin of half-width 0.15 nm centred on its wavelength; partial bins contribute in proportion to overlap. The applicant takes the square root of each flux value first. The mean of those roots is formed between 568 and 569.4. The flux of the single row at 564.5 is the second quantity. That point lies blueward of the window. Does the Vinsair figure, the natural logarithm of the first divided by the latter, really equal -0.190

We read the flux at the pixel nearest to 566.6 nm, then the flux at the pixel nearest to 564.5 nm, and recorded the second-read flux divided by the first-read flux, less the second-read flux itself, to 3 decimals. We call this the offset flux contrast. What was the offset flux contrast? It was -0.453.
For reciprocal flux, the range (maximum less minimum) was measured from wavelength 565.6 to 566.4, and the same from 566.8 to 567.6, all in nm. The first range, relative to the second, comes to 1.03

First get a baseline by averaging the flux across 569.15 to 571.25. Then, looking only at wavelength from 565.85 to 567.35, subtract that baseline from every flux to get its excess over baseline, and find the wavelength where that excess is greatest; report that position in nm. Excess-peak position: 567.2 nm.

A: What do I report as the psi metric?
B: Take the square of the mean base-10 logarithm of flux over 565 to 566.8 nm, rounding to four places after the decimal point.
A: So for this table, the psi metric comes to 0.0260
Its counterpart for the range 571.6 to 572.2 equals 0.0341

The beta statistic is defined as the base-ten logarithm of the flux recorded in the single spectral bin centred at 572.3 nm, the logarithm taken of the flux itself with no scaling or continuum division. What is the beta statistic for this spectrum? 0.185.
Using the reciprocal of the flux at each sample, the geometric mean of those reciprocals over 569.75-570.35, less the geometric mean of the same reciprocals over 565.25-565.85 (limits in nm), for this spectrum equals -0.005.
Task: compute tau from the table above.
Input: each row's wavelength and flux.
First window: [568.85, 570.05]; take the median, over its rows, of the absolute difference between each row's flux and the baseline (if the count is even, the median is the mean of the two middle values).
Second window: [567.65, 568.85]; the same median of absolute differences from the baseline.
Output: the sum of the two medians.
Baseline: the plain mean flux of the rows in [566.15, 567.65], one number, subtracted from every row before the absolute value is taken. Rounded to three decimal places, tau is 0.025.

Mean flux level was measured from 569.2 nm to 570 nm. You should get 1.48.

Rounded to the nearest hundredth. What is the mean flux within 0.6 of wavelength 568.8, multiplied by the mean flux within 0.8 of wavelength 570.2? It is 2.14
